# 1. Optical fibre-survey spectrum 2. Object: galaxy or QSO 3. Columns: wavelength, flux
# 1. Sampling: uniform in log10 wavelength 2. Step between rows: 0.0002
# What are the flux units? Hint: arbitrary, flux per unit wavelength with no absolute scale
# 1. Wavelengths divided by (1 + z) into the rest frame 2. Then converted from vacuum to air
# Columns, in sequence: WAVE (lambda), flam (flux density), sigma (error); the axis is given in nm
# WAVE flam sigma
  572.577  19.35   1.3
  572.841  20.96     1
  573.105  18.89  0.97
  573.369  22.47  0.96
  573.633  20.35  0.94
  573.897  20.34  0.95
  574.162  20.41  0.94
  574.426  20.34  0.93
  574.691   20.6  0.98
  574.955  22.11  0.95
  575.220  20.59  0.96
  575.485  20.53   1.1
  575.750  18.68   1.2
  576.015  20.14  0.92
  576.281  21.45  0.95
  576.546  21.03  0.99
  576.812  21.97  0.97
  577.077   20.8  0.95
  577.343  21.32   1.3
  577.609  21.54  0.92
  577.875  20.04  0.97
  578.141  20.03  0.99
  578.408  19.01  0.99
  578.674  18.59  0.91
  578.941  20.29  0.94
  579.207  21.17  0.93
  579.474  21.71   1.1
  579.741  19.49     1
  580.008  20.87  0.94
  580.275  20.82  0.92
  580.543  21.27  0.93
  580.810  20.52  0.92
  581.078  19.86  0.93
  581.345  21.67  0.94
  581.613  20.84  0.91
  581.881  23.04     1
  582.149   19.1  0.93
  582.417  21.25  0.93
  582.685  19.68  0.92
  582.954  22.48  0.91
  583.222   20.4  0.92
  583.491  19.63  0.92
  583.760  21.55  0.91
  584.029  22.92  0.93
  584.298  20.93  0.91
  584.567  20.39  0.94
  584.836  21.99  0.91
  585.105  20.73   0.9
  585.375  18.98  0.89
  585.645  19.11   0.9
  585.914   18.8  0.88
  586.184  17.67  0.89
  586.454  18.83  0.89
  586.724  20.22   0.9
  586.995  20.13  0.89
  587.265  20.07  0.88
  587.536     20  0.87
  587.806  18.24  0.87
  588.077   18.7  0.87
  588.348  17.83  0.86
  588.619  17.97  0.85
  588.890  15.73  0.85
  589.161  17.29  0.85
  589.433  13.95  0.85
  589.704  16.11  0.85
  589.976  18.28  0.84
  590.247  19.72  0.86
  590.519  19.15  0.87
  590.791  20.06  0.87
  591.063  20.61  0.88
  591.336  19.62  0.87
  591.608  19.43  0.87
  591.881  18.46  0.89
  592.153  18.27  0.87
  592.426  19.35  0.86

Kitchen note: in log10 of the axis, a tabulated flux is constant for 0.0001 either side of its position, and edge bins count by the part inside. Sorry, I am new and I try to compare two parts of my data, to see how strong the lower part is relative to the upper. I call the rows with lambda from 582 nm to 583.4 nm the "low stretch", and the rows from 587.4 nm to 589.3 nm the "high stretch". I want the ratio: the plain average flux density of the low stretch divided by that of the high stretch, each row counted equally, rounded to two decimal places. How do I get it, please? 1.15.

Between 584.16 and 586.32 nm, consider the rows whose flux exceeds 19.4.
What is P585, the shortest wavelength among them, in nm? 584.298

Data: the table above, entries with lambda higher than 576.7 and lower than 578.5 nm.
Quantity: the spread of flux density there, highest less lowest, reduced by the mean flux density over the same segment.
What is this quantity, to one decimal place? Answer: -17.7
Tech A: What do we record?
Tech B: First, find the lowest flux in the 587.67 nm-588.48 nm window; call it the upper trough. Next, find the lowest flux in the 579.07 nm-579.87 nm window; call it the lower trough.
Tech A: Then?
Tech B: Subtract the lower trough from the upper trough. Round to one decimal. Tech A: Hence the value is -1.7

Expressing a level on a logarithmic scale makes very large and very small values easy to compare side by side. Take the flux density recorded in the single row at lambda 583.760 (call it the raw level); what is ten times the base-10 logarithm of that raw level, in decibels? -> 13.3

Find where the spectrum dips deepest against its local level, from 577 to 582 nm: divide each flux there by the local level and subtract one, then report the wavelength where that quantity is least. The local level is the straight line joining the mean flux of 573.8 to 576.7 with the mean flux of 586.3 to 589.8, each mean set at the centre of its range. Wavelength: 578.674 nm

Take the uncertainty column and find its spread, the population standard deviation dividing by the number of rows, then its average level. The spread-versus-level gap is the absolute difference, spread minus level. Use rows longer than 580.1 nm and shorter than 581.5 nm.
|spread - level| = 0.921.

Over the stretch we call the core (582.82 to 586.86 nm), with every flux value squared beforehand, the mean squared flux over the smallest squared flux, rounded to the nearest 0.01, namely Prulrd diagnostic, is 1.33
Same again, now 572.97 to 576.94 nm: 1.23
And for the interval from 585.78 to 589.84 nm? 1.70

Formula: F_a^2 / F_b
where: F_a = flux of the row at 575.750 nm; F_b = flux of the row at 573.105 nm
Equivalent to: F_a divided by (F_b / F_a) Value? 18.5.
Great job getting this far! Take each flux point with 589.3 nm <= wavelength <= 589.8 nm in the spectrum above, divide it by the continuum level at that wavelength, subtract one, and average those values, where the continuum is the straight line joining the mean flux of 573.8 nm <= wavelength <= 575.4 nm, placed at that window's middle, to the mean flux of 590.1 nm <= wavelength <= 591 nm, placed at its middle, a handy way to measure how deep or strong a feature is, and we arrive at -0.24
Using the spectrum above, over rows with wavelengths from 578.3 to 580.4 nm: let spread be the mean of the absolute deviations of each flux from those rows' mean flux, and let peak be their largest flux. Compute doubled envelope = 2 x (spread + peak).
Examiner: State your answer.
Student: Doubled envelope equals 45.2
